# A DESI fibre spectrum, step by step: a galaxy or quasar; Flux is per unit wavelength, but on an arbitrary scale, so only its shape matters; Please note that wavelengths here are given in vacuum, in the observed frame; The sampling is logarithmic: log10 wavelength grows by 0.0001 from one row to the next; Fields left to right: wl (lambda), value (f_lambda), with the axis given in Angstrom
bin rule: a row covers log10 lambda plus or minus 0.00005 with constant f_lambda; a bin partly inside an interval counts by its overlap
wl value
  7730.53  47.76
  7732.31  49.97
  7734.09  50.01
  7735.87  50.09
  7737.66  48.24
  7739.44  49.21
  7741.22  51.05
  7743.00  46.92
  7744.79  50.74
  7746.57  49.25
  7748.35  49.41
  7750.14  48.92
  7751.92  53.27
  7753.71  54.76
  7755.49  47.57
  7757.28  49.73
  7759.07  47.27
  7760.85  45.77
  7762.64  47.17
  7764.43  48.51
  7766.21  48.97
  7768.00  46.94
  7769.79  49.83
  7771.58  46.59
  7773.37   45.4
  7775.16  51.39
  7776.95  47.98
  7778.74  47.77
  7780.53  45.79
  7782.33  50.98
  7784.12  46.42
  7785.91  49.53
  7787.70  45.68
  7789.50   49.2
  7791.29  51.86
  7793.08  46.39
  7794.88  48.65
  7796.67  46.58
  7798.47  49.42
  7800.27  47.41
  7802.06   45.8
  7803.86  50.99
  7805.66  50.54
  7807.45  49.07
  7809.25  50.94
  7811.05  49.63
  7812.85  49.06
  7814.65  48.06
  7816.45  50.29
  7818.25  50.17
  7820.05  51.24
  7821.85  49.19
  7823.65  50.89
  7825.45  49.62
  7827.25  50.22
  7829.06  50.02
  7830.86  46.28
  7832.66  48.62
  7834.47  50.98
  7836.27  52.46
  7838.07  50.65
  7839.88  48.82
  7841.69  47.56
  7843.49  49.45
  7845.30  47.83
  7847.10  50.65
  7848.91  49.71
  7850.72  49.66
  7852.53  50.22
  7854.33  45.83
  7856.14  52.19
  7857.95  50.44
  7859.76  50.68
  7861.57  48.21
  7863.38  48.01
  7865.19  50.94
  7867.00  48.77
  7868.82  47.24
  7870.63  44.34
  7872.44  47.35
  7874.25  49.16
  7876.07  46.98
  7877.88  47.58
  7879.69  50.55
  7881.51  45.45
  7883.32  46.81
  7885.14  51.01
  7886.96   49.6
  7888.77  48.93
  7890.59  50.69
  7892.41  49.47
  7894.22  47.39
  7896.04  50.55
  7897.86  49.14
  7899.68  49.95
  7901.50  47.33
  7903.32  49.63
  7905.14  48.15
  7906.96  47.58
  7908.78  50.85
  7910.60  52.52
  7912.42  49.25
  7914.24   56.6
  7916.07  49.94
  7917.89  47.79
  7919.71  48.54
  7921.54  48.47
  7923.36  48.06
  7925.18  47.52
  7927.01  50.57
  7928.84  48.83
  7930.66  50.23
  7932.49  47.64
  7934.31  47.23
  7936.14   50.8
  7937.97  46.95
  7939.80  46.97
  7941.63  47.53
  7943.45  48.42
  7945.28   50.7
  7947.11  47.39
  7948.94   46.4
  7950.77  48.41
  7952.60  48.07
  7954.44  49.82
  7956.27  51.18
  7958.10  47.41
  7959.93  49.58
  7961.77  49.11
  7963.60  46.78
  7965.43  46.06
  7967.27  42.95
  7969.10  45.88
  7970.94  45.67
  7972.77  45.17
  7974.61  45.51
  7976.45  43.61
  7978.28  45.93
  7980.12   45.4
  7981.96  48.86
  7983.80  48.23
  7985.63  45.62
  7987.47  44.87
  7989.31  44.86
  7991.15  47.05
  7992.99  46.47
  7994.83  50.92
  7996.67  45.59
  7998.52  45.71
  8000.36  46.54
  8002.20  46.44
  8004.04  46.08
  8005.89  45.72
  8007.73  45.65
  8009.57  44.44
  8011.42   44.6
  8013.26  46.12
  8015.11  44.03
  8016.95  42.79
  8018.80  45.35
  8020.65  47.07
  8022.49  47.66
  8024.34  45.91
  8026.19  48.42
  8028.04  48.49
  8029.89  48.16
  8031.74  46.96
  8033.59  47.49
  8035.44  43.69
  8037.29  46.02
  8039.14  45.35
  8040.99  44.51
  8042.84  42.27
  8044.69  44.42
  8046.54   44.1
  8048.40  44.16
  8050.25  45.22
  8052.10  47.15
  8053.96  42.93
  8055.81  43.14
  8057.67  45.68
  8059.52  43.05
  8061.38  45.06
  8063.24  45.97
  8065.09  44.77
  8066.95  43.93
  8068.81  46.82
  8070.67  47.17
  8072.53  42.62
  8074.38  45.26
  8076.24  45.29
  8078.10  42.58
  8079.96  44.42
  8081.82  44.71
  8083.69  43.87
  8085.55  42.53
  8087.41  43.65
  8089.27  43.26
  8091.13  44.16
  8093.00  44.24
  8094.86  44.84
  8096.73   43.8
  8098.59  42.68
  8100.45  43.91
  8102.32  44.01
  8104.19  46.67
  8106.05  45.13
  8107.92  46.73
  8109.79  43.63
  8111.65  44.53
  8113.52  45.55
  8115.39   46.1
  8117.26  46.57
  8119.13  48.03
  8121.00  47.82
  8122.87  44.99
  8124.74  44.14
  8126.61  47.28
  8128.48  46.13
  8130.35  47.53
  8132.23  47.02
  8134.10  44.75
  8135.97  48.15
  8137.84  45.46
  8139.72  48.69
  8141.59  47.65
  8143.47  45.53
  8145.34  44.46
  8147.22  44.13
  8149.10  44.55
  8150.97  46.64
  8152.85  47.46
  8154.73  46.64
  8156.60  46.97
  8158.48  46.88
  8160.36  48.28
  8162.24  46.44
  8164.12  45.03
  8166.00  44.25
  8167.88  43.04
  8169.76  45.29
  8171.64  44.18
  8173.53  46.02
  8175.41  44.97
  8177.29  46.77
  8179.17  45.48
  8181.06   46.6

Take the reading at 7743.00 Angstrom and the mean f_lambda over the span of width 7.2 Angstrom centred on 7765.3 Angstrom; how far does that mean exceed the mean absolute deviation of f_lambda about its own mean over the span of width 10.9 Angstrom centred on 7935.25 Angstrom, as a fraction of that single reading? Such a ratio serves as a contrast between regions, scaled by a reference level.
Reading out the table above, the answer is 0.99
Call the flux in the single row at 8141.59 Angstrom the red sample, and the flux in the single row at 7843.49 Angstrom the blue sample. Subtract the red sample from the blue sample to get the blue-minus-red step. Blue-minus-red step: 1.8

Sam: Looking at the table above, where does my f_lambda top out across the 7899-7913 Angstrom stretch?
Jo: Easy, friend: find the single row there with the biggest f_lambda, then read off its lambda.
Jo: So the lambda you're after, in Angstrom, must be 7910.60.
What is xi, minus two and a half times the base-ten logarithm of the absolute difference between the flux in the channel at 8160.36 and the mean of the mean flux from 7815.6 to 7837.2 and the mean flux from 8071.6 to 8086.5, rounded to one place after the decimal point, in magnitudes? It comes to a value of -0.3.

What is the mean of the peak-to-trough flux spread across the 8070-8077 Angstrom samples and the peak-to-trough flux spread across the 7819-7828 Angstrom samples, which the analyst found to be 3.30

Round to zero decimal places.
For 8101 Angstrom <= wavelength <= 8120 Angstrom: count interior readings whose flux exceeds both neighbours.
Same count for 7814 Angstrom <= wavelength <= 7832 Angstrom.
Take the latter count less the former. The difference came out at 2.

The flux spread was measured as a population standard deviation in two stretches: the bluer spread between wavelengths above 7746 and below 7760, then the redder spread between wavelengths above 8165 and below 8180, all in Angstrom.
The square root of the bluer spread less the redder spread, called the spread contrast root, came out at 1.17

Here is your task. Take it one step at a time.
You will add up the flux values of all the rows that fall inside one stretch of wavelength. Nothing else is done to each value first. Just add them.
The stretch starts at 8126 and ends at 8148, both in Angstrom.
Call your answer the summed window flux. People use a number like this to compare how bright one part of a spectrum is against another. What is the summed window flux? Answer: 557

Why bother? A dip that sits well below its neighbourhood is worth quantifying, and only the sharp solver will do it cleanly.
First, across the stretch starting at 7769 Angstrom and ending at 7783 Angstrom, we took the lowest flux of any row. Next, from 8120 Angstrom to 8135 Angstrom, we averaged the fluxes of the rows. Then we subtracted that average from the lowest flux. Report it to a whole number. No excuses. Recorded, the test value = -1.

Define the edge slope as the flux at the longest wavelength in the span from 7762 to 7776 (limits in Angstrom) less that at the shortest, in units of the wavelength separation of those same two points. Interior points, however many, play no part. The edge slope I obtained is 0.34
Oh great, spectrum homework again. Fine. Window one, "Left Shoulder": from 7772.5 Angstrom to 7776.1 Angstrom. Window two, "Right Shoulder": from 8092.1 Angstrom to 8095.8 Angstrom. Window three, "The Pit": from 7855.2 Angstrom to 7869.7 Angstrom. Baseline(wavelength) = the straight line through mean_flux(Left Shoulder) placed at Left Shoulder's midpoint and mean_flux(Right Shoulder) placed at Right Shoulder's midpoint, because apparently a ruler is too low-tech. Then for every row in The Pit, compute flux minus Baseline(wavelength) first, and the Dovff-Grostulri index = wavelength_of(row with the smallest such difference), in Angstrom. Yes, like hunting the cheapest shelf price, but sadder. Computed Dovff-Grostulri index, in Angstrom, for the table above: 7868.82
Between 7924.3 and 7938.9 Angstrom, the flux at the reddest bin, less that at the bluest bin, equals -1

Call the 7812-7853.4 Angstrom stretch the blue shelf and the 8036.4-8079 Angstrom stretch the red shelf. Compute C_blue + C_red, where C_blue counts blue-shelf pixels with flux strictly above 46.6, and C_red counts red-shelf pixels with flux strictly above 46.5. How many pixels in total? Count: 25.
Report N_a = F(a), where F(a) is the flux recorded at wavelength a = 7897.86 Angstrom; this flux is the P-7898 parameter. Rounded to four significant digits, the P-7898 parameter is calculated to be 49.14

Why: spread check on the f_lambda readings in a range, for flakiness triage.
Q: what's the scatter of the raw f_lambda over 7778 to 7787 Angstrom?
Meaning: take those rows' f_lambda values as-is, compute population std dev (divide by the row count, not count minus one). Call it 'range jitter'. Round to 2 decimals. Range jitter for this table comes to 1.93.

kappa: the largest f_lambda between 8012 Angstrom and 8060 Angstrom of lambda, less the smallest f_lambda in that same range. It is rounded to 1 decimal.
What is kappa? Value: 6.2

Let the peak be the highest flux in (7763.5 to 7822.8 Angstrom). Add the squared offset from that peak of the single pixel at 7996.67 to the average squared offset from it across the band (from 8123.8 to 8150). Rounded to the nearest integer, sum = 75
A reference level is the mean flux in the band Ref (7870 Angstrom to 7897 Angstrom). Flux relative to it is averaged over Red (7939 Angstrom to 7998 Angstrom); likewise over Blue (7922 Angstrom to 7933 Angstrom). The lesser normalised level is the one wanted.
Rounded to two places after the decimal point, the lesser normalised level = 0.97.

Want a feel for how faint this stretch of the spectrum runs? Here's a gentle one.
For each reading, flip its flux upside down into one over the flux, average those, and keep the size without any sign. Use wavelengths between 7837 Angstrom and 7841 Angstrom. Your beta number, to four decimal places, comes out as 0.0201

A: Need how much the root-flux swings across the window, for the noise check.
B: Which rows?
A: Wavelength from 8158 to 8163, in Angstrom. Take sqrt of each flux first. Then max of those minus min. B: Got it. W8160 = 0.13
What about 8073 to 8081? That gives 0.20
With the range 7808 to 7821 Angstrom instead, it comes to 0.23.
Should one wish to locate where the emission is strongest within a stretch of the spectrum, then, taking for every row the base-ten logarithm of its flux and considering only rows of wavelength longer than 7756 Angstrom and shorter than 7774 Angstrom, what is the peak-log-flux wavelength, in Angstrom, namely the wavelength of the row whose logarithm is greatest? 7769.79 Angstrom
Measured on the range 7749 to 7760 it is 7753.71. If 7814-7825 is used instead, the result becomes 7820.05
